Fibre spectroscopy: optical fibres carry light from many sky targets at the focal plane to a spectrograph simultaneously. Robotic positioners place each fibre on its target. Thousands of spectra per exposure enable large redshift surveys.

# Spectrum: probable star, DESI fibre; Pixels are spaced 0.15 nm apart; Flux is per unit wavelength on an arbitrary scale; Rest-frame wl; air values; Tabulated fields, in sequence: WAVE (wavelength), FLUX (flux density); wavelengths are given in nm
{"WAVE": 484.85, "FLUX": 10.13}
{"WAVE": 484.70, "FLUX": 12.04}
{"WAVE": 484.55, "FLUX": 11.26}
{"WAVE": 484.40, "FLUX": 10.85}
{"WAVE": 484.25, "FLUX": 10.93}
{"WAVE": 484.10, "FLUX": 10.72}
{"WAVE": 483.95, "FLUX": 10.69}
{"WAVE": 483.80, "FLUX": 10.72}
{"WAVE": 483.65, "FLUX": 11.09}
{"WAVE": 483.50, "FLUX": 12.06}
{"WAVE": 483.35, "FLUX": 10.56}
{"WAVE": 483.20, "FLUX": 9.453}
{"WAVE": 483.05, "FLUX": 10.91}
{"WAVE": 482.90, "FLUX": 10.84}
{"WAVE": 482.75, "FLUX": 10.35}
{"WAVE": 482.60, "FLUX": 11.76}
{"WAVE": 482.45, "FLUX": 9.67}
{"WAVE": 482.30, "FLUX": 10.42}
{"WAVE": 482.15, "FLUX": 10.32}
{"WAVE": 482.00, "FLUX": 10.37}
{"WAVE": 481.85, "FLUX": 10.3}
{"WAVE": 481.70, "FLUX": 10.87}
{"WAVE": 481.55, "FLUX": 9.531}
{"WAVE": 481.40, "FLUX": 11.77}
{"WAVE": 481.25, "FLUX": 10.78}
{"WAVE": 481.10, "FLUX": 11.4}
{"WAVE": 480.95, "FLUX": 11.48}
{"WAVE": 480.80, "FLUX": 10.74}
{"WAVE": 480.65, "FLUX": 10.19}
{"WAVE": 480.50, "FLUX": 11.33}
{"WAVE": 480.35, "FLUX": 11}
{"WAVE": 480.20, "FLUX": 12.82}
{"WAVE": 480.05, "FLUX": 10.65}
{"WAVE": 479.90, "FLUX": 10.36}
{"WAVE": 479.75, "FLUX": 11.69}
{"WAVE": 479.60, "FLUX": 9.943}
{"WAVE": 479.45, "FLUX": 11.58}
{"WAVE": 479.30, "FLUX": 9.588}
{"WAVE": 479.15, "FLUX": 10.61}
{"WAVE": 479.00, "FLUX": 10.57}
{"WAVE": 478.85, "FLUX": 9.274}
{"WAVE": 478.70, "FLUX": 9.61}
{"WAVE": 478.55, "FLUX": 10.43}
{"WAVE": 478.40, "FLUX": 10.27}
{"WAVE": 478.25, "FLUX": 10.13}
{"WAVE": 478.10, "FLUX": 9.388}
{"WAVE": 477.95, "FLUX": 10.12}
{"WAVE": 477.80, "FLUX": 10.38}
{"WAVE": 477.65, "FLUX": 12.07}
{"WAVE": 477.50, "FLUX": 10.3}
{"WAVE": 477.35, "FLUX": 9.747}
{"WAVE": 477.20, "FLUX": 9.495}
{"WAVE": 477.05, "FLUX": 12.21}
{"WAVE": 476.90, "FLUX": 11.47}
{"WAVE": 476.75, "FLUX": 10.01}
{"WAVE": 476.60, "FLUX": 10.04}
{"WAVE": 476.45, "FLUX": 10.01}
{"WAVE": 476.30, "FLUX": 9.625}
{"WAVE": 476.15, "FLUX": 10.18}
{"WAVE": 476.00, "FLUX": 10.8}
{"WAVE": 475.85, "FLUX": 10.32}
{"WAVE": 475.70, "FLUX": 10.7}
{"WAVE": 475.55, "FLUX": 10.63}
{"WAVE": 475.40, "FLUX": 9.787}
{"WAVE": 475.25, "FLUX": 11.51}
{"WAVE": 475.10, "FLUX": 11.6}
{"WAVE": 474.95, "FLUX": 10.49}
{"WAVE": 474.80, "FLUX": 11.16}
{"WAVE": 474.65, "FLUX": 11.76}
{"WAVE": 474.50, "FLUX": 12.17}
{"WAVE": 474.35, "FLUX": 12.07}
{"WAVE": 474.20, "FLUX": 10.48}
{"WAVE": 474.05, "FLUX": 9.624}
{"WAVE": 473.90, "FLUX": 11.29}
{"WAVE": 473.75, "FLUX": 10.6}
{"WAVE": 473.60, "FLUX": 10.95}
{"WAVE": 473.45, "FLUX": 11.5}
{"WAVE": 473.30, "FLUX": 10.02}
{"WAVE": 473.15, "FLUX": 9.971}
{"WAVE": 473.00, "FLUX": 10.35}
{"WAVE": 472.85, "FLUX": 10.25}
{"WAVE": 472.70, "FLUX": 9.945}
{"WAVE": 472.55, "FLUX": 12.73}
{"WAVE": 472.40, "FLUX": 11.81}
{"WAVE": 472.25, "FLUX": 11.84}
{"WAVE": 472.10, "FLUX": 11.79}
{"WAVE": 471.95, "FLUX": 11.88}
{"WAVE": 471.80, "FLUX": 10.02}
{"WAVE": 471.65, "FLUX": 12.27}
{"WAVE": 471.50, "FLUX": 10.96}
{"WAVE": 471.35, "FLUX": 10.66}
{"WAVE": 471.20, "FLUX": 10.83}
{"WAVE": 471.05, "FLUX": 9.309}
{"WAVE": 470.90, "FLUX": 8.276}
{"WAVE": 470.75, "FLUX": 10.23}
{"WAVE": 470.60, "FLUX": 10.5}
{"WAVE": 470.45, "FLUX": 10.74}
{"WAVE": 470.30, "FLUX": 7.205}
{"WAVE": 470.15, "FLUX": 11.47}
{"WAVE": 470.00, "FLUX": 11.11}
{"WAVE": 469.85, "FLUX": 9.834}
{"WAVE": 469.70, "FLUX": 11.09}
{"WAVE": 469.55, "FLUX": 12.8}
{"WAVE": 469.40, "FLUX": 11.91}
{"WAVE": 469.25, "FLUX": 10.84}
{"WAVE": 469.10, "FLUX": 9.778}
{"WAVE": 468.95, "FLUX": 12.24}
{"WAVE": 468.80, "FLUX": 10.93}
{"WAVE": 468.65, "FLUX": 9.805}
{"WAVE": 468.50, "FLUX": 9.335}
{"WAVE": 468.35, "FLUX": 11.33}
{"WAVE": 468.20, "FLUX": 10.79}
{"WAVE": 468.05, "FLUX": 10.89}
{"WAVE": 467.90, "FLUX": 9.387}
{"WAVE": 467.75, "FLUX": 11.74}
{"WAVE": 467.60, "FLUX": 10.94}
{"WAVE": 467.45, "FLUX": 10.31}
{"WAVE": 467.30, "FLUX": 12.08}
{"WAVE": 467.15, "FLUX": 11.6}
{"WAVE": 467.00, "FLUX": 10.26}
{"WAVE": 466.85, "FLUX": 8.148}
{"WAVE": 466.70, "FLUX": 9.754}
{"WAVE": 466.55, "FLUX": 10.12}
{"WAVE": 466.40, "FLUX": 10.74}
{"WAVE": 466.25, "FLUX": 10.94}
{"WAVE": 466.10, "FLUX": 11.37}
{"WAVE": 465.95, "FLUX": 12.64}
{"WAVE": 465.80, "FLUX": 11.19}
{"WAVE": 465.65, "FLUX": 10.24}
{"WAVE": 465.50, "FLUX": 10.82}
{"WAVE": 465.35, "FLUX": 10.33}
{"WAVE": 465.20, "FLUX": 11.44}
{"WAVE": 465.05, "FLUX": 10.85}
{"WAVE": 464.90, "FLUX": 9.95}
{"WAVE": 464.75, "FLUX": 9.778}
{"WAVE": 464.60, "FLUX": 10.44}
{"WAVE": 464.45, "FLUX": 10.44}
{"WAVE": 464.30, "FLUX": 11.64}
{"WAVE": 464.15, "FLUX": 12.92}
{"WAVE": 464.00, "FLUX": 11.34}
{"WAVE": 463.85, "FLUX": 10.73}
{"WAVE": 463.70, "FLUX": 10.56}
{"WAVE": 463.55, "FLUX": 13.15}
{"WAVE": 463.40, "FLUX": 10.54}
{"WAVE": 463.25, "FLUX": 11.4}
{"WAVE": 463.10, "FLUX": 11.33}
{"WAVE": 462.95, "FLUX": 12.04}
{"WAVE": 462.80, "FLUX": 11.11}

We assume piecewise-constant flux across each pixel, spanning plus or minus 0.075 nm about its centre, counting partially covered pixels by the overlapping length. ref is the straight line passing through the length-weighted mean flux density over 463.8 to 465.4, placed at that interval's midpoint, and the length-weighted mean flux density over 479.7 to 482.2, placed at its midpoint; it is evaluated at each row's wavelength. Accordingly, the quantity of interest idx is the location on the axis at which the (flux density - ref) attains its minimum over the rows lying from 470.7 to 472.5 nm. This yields 470.90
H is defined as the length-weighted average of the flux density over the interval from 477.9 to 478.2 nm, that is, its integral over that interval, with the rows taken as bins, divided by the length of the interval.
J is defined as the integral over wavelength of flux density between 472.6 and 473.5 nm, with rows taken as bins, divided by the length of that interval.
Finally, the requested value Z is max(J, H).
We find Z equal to 10.4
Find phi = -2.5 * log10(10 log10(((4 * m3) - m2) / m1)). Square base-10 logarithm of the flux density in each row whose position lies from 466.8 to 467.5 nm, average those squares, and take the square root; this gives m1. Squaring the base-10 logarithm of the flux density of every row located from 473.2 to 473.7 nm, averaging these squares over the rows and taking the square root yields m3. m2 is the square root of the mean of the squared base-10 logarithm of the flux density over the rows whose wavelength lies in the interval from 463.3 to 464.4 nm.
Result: -1.70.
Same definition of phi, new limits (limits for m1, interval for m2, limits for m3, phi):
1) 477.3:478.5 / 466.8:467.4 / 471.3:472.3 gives -1.75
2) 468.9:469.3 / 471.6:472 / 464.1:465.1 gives -1.69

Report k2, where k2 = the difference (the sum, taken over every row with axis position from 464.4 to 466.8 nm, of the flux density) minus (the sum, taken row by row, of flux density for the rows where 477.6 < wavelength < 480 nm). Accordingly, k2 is 5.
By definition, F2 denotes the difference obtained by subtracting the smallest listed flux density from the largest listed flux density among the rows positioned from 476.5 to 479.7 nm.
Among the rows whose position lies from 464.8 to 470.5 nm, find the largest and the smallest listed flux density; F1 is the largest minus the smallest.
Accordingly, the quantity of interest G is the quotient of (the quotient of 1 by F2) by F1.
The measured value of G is 0.061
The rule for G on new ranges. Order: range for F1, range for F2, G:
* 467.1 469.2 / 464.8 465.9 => 0.231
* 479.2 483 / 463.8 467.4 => 0.064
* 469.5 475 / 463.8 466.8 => 0.056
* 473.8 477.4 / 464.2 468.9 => 0.082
